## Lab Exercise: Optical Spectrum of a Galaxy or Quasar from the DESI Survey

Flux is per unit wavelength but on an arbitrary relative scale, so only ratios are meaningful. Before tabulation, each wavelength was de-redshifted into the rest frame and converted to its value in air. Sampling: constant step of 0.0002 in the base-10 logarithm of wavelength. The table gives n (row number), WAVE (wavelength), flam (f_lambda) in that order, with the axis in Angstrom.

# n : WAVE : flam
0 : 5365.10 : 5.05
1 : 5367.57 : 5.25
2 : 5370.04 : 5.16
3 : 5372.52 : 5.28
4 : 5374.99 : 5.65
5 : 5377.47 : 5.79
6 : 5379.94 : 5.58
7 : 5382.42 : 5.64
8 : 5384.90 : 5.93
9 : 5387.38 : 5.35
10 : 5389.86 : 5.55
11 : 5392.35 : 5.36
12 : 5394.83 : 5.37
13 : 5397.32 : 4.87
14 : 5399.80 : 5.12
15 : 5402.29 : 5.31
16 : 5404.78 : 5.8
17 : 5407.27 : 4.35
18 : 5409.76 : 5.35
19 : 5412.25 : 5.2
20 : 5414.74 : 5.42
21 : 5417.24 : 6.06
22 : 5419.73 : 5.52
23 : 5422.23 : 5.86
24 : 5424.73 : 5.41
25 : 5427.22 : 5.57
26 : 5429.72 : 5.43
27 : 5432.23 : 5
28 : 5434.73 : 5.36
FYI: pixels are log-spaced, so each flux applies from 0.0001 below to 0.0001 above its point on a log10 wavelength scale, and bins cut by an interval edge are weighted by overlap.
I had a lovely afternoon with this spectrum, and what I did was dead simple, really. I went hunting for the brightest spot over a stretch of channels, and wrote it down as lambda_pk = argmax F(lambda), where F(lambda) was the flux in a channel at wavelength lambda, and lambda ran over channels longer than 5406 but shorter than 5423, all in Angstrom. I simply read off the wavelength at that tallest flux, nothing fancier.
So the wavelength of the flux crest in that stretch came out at 5417.24 Angstrom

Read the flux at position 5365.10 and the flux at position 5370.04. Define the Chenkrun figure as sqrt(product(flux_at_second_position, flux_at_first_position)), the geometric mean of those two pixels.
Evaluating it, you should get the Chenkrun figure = 5.10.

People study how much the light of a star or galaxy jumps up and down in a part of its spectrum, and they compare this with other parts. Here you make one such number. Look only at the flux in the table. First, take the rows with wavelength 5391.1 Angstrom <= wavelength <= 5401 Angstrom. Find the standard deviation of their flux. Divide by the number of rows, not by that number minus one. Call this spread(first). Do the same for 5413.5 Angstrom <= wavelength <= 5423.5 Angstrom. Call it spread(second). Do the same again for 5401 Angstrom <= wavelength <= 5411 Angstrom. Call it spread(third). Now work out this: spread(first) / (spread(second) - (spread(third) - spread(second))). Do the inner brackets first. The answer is -15.1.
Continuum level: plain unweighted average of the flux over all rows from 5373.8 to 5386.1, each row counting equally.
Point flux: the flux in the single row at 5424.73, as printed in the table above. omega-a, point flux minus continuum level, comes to -0.3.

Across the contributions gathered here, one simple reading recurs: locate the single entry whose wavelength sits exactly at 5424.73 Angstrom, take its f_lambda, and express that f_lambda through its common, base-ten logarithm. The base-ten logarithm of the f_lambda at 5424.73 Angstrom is 0.733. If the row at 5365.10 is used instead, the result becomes 0.703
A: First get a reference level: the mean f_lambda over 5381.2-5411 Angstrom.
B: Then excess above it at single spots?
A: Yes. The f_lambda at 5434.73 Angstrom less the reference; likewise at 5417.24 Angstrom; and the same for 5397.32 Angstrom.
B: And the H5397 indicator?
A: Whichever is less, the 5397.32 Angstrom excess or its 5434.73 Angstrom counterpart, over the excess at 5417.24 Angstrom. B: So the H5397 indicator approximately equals -0.6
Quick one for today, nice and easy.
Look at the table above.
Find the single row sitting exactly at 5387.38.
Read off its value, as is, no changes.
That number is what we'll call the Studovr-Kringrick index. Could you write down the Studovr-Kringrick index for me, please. 5.35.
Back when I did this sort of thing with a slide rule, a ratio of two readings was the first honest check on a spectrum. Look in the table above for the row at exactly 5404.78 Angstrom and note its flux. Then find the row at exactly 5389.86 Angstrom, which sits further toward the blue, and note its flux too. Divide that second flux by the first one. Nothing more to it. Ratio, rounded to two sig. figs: 0.96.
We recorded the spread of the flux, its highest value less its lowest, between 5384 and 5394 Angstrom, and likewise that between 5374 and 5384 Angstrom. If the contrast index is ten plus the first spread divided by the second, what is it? 12.8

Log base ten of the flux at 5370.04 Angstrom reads 0.713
